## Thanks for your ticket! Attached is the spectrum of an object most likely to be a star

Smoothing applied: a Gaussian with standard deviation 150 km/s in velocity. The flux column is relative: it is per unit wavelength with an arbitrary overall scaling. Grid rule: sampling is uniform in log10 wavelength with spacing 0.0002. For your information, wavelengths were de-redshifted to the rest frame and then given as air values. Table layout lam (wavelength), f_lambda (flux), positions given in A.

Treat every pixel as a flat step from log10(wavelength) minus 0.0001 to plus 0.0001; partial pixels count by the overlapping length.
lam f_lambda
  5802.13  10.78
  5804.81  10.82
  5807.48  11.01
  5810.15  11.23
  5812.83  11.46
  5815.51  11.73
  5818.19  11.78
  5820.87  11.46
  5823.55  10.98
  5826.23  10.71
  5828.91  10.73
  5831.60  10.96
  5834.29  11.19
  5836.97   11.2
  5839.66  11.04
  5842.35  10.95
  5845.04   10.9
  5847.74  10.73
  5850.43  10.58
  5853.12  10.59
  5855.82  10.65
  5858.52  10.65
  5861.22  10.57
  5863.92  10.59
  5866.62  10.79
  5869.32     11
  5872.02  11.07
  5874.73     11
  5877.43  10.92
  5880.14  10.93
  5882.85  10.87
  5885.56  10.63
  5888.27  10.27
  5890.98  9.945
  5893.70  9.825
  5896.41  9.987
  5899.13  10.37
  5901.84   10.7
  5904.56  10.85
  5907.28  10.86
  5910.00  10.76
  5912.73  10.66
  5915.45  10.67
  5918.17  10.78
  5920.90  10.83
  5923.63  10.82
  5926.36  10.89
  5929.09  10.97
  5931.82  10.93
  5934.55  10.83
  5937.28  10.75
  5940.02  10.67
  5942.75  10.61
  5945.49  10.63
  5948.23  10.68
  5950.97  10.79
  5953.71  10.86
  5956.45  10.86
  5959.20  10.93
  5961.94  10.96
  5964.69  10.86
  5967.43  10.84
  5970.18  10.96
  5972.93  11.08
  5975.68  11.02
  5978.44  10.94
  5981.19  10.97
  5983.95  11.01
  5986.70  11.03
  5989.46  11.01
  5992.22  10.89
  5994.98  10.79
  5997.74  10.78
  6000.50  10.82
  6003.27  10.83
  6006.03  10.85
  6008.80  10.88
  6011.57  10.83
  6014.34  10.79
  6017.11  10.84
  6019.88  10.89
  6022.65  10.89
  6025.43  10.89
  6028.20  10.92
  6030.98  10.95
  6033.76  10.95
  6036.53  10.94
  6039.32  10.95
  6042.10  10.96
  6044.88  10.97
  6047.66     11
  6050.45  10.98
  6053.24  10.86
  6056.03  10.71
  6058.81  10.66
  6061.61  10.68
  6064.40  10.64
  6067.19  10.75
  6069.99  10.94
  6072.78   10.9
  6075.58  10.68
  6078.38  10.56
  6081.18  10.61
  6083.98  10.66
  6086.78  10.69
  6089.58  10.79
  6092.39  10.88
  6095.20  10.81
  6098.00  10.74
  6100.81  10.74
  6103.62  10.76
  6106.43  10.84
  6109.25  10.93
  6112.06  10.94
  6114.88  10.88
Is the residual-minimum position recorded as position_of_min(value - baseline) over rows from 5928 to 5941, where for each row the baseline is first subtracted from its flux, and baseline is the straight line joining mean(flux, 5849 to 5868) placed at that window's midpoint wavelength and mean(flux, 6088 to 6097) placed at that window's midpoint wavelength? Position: 5940.02 A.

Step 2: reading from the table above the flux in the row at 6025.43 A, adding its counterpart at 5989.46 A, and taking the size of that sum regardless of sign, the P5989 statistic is 21.9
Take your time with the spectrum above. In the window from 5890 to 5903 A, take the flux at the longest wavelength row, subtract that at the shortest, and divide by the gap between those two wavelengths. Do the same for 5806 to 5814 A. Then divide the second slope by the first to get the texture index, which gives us 1.2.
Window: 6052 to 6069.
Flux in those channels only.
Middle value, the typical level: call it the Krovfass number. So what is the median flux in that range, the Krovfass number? 10.7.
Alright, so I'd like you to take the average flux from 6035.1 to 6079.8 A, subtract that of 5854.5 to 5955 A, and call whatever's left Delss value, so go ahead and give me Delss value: 0.13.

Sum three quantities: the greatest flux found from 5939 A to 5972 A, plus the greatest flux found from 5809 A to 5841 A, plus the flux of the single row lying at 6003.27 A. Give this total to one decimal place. 33.6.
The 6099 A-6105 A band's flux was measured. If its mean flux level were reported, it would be 10.75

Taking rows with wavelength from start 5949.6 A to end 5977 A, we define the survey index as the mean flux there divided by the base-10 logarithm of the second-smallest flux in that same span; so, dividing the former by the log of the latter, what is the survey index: 10.5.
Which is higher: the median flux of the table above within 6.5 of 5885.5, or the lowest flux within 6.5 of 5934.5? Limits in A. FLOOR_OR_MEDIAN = 10.7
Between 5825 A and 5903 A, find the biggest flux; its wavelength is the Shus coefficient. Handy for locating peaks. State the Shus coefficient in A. 5836.97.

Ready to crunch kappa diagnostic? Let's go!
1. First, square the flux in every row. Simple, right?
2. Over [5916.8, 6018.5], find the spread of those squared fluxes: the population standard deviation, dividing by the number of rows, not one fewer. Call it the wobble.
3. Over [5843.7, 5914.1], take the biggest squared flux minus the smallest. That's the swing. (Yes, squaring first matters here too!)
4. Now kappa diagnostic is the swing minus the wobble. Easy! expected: 24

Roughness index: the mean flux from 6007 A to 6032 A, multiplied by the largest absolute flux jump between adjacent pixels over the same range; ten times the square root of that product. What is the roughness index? 7.4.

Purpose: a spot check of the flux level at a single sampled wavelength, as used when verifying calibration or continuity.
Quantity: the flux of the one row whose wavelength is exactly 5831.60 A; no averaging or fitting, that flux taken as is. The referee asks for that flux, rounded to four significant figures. 10.96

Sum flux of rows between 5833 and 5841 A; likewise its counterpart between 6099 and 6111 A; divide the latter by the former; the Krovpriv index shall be 1.29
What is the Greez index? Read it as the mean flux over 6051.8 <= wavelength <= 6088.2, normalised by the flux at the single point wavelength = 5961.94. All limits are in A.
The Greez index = 0.98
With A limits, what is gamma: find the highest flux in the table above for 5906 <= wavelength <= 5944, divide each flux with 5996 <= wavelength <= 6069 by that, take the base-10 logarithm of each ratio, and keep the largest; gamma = 0.001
